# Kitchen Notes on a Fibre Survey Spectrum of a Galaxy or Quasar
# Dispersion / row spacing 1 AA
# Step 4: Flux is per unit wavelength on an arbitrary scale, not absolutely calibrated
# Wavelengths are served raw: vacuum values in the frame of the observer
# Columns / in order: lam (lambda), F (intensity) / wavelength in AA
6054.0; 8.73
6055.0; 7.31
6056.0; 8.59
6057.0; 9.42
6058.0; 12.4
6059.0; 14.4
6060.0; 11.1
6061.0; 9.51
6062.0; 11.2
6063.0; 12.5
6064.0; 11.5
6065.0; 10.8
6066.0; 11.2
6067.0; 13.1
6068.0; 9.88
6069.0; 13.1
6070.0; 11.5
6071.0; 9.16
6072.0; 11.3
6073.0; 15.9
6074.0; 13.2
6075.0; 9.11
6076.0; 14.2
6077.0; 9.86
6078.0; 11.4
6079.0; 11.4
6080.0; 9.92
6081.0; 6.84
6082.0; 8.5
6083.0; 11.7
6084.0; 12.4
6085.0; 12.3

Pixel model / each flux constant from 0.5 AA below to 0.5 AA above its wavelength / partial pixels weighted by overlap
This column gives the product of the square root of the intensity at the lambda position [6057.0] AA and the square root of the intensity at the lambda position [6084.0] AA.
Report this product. 10.8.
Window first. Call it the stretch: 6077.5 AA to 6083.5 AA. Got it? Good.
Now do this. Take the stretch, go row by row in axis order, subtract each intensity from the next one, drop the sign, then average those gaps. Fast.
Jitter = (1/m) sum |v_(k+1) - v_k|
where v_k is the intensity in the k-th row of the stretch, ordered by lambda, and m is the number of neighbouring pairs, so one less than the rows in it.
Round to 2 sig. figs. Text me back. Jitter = 1.9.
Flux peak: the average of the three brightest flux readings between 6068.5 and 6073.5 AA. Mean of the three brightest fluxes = 13.5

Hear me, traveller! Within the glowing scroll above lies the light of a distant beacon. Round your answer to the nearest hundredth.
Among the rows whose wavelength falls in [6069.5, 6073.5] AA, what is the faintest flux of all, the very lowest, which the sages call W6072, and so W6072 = 9.16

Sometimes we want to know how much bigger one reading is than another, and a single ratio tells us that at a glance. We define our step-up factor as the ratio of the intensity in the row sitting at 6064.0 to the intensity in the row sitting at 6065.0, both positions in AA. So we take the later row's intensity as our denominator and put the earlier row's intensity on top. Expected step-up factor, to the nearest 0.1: 1.1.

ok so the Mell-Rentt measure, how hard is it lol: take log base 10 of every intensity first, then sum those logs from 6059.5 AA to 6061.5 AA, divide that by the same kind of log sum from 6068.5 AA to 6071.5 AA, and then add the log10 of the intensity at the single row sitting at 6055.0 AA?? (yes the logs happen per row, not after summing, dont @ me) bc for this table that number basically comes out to 1.51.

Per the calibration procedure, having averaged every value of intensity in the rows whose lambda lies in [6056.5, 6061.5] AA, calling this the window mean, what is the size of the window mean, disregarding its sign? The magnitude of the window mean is 11.4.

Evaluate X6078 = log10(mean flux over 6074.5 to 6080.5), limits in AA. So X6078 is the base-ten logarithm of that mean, 1.04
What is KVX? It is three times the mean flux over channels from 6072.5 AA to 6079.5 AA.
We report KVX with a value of 36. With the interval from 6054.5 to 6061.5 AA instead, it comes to 31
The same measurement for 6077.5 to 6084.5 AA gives 31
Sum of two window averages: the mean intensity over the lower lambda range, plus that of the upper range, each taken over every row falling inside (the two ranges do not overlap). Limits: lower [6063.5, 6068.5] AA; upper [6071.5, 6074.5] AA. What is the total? 24.8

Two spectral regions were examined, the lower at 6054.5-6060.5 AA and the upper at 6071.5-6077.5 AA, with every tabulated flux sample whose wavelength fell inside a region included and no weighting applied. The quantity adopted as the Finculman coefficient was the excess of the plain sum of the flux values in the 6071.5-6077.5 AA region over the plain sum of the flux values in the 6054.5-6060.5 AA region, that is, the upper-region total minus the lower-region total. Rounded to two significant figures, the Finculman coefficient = 10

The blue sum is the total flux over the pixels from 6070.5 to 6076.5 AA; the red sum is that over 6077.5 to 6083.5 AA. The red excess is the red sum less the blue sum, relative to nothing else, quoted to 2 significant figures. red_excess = -13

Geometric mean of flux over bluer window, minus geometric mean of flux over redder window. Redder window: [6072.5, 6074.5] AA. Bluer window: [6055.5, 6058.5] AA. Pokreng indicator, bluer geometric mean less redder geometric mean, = -4.5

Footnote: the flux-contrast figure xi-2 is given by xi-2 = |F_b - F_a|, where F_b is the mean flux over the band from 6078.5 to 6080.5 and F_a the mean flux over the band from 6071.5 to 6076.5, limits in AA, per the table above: 2.1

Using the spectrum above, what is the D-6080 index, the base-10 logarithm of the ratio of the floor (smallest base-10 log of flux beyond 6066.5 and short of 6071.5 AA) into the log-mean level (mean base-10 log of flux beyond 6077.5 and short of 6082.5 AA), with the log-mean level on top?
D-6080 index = 0.01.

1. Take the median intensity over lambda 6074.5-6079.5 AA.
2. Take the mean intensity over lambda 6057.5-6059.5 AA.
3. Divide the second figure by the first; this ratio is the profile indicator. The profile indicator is 1.18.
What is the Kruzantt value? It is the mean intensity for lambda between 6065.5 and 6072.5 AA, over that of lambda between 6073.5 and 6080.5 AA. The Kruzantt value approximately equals 1.00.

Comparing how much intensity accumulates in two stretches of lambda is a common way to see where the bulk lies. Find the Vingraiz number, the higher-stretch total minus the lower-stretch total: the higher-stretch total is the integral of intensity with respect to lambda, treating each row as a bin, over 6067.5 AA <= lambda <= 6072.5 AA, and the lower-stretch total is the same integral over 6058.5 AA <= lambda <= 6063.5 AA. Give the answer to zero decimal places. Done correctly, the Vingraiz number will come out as -4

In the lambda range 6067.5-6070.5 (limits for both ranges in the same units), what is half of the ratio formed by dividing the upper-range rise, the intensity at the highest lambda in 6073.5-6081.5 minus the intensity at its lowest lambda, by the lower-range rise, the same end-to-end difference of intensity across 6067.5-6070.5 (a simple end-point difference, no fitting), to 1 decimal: -2.0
